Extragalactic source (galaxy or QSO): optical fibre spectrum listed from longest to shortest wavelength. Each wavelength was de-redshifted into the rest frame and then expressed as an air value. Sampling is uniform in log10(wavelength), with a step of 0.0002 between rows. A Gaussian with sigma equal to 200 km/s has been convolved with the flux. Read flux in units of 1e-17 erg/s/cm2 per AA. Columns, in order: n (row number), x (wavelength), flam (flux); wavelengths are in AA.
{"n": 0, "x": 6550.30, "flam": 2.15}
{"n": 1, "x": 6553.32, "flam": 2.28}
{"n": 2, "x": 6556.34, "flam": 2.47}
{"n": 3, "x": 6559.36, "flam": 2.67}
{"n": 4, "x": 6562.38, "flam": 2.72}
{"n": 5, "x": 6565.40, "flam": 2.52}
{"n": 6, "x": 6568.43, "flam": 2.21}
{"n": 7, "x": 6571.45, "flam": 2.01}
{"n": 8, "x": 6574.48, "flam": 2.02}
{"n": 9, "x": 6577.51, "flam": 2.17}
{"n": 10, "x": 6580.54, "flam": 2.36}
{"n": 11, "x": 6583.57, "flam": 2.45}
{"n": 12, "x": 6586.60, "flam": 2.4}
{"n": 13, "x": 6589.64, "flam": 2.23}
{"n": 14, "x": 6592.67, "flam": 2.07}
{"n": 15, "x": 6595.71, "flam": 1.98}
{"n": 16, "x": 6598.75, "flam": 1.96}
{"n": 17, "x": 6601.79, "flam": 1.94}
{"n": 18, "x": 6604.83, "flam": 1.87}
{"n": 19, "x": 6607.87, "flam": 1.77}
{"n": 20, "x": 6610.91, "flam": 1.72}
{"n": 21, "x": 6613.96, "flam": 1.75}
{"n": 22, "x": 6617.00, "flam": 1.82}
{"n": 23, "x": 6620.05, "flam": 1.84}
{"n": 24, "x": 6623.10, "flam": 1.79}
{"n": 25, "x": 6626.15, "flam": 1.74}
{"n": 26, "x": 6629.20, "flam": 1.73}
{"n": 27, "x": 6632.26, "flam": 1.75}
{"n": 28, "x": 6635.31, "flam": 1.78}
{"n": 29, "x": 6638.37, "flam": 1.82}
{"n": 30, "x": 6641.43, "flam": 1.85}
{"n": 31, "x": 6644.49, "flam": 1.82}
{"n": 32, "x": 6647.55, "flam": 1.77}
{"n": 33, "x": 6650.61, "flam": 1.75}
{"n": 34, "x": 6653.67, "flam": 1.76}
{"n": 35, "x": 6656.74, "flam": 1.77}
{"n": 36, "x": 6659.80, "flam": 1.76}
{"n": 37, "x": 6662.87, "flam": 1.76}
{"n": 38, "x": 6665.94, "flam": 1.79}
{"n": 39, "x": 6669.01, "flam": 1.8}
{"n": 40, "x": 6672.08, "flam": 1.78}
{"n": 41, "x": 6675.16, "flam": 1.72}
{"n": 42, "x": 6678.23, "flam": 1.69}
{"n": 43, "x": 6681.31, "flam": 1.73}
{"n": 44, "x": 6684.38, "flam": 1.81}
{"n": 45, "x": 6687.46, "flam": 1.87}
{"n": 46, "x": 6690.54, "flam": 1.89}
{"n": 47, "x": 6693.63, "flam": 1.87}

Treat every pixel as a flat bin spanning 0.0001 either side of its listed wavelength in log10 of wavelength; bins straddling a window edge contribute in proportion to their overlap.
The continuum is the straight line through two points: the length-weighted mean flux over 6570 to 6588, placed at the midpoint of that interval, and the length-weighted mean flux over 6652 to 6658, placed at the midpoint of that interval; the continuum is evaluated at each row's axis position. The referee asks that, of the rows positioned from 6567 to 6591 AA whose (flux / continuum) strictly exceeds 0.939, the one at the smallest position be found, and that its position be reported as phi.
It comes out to 6568.43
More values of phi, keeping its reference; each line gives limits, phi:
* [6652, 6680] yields 6653.67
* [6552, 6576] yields 6553.32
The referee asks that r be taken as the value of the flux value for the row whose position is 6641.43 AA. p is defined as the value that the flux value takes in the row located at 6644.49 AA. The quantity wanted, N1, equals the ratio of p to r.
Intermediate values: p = 1.82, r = 1.85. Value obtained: 0.98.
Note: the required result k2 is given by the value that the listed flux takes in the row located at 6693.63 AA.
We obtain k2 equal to 1.87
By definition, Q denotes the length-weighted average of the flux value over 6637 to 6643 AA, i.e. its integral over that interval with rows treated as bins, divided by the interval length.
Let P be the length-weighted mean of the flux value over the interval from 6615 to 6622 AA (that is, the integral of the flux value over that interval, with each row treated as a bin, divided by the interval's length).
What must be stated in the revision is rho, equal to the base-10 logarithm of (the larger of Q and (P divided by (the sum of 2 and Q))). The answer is 0.263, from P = 1.8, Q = 1.83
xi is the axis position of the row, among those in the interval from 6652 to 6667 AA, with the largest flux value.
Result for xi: 6665.94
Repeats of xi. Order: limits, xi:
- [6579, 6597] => 6583.57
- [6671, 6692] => 6690.54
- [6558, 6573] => 6562.38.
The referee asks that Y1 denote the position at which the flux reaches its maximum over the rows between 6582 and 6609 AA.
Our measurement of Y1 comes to 6583.57 AA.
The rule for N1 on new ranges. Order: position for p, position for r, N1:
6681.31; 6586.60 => 0.72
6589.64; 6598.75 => 1.14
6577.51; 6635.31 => 1.22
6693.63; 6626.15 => 1.07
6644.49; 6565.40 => 0.72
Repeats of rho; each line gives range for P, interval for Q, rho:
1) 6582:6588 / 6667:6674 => 0.252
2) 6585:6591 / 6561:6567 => 0.417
